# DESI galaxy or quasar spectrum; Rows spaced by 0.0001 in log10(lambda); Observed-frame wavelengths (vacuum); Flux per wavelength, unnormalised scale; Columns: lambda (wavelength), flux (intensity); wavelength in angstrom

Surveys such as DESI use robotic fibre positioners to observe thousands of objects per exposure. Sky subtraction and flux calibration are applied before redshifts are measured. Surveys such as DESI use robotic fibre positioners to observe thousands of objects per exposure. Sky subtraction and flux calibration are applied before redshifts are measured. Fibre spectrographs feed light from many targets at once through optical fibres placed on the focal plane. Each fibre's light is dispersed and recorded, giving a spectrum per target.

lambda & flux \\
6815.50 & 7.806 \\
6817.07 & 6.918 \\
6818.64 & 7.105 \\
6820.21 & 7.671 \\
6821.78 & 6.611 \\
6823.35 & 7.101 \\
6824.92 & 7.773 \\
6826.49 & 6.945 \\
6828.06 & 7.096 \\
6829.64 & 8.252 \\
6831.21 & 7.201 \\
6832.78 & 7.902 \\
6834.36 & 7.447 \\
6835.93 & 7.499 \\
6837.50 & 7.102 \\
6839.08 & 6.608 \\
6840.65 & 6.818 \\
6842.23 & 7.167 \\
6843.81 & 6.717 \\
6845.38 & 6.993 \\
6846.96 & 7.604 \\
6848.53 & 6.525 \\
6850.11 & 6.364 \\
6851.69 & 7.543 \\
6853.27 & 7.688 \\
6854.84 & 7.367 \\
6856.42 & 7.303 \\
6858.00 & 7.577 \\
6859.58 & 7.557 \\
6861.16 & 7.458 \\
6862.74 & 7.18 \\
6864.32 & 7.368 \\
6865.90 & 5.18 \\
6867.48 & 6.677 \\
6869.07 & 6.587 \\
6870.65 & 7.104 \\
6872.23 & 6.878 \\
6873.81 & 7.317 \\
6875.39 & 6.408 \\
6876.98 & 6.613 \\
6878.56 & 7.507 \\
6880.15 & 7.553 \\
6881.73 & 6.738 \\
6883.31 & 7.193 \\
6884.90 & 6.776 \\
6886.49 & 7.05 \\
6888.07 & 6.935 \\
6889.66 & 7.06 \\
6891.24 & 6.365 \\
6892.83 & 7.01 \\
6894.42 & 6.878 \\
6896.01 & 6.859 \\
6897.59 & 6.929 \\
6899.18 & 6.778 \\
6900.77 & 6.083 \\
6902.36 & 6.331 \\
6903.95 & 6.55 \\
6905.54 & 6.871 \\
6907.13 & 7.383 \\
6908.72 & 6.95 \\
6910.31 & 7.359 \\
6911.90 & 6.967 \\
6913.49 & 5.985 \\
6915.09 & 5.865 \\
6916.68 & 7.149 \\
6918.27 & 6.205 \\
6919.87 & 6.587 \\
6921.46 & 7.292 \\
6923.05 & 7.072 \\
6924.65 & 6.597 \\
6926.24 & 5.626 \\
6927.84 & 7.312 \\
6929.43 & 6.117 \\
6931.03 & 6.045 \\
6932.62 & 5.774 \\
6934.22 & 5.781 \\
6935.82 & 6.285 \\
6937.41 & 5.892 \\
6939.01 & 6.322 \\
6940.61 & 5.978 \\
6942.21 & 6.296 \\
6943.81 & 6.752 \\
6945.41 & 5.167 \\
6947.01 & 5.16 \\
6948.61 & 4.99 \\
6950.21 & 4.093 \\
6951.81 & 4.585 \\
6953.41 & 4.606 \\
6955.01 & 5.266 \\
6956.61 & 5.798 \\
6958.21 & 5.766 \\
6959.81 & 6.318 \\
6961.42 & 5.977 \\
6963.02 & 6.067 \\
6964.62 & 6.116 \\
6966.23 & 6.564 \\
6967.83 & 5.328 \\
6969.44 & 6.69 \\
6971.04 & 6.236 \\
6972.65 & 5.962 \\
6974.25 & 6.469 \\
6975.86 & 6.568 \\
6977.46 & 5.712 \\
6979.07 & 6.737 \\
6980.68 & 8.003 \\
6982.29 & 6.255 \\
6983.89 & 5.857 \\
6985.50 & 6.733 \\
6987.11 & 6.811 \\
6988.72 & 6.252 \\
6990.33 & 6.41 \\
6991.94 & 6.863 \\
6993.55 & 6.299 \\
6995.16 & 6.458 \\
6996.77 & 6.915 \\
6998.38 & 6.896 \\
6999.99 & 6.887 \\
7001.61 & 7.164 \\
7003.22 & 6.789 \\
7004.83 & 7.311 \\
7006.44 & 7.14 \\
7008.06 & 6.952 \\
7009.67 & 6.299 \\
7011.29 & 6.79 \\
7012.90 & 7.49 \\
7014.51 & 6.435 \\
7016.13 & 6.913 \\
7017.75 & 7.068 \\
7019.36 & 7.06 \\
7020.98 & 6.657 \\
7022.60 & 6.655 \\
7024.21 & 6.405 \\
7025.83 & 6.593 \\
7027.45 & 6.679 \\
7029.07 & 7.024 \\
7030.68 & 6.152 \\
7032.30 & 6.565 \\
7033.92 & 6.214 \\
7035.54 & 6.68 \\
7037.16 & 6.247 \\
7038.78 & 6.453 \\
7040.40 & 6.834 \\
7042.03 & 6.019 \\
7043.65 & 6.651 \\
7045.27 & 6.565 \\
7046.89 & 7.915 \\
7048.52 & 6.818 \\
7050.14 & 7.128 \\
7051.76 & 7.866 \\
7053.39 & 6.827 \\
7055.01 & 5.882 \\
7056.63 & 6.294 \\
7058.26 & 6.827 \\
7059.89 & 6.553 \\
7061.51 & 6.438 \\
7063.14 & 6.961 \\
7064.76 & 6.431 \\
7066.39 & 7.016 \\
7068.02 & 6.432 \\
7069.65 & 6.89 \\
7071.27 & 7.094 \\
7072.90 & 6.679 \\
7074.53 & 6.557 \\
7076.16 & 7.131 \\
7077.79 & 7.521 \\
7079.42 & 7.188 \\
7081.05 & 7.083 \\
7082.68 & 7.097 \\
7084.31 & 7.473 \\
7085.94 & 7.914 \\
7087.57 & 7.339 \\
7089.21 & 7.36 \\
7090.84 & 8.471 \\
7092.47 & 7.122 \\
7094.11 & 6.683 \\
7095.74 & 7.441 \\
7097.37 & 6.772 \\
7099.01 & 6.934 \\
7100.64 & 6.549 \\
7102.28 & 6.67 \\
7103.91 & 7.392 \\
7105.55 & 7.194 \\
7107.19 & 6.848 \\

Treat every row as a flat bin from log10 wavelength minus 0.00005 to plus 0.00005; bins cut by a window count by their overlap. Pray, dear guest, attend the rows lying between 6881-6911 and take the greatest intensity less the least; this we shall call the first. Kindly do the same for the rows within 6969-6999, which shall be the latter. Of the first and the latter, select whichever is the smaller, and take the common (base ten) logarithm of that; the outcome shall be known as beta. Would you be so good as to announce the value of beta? 0.114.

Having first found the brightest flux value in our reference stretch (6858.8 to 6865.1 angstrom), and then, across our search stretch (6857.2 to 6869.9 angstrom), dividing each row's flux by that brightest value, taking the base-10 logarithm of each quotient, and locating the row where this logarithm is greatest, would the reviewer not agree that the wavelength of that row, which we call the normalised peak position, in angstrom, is 6858.00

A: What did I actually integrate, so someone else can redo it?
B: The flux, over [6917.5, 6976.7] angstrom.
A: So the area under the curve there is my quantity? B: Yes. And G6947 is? 355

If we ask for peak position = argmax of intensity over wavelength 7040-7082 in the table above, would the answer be 7046.89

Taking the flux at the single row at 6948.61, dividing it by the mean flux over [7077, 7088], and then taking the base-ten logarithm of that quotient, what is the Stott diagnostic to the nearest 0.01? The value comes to -0.17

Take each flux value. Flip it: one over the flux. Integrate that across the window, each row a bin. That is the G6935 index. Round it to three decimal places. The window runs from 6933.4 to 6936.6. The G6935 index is 0.530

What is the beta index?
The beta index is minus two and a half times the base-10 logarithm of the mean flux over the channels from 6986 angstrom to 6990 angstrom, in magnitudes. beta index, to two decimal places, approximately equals -2.04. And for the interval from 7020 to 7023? -2.06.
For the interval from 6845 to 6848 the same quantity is -2.16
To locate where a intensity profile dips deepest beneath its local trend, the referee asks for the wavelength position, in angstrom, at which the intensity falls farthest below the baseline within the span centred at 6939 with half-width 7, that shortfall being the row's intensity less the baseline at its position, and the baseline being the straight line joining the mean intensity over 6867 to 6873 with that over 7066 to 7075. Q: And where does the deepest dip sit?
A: 6945.41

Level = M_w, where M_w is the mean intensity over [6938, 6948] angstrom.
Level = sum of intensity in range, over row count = 5.9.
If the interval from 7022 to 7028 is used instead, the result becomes 6.6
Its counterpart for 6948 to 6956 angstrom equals 4.7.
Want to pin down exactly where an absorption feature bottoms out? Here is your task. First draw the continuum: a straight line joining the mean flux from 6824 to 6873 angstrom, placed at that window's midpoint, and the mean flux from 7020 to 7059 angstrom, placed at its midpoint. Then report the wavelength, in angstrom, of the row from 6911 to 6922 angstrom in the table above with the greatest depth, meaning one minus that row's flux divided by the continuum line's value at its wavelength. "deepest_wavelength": 6915.09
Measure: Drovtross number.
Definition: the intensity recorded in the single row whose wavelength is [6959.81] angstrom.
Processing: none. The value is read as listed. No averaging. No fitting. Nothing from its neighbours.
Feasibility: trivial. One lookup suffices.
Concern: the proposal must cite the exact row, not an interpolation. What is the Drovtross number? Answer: 6.318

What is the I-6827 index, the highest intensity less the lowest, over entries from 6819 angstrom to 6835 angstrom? 1.64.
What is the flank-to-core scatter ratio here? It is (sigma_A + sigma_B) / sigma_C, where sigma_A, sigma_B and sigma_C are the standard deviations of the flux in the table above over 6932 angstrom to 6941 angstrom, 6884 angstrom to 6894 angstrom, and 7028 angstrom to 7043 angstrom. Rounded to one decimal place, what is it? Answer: 1.5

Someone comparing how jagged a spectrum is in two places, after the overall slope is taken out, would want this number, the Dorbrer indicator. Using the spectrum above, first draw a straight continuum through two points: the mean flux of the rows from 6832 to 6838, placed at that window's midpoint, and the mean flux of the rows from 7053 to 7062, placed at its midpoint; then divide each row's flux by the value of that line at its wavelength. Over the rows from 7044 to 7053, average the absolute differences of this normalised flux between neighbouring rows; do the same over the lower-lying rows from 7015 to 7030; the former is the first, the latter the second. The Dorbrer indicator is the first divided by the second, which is 4.9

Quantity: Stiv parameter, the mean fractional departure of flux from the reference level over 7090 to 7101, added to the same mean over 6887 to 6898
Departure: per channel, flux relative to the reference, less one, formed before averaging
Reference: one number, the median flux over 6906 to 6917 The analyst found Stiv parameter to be 0.01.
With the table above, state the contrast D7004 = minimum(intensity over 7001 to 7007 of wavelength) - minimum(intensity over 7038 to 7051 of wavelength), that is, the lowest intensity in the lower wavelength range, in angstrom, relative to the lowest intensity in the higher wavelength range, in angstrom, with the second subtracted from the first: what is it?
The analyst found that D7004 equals 0.8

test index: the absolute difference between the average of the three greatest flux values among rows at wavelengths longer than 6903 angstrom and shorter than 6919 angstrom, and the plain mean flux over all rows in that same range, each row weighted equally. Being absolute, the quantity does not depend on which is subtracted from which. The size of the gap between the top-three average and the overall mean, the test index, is 0.57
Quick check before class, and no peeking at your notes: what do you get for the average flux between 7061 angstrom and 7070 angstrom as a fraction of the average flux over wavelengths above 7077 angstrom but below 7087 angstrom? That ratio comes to 0.91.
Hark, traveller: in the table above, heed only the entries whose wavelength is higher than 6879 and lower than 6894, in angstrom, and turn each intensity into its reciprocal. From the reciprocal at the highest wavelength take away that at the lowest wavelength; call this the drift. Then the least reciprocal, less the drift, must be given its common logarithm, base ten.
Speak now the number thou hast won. -0.91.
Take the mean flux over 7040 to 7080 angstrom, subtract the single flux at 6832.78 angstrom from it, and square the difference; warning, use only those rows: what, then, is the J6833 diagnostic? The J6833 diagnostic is 1.2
